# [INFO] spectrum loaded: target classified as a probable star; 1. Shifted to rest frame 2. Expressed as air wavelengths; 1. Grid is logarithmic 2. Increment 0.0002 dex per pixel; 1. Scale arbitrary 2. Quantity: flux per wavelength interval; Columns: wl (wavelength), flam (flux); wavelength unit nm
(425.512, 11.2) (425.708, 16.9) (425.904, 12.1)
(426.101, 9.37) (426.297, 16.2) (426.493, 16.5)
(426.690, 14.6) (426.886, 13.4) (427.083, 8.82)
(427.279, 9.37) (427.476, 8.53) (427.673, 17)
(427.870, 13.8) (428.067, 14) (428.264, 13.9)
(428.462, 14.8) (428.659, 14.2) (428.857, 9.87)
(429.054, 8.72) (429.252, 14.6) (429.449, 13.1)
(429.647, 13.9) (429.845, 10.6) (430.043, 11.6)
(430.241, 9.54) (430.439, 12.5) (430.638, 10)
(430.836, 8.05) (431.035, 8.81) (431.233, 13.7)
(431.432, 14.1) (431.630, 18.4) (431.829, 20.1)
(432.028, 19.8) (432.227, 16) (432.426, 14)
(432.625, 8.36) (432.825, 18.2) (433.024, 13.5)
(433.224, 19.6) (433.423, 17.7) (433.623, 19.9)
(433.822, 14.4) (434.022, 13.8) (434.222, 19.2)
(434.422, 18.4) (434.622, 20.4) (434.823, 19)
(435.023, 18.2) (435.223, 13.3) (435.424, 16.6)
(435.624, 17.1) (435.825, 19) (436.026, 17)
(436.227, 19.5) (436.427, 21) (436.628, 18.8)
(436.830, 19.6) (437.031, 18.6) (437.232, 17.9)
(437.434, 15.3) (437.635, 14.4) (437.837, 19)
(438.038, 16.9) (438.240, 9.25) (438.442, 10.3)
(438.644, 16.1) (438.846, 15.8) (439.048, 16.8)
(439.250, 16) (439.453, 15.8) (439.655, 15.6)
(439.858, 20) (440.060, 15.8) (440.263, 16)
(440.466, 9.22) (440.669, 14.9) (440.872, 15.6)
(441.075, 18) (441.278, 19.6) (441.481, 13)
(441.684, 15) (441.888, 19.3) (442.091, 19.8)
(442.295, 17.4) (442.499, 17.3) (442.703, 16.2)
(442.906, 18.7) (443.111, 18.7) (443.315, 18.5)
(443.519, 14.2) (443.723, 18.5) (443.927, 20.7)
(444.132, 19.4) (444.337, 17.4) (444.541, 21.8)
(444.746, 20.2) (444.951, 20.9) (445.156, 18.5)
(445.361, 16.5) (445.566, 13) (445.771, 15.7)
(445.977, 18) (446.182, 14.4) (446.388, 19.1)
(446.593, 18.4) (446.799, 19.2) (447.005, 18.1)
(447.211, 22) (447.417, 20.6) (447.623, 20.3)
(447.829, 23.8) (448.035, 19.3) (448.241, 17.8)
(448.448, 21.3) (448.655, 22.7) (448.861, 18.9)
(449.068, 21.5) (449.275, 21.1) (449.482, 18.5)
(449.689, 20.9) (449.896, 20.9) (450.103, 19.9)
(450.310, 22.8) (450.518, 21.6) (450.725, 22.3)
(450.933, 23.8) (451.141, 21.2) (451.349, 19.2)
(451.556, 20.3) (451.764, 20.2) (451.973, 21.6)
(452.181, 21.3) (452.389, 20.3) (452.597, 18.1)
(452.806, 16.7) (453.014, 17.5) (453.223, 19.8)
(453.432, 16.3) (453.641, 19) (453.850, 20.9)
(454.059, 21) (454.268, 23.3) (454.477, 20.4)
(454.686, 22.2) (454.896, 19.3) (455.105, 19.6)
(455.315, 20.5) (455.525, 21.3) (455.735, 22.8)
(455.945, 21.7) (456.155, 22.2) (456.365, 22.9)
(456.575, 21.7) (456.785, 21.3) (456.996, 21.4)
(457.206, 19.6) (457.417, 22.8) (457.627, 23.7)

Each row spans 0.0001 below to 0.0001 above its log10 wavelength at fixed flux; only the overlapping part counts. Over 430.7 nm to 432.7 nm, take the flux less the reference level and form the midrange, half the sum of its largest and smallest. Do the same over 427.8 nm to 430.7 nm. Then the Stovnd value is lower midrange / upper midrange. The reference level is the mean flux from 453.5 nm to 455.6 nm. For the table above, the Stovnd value 1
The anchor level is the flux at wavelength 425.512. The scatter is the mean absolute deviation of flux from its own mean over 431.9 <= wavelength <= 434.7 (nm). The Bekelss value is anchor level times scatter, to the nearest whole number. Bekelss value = 32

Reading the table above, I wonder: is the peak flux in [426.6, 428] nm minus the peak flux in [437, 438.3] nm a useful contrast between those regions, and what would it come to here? -2.0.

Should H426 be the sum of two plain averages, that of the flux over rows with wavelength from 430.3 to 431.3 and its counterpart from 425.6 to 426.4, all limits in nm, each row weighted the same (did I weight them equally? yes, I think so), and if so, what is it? 24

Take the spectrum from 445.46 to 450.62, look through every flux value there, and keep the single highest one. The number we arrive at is 23.8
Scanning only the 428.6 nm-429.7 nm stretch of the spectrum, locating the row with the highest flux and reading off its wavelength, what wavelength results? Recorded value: 429.252 nm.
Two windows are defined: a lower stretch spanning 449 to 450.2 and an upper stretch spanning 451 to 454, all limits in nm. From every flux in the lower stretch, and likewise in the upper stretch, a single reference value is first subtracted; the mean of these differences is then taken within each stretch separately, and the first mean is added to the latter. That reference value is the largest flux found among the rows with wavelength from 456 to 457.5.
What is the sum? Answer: -6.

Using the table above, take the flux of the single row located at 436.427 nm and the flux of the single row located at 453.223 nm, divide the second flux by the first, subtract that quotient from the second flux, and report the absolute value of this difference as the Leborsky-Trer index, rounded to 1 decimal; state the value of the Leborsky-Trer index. 18.9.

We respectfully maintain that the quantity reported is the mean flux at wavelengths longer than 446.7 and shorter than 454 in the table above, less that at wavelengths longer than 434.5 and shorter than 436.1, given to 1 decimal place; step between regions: 2.7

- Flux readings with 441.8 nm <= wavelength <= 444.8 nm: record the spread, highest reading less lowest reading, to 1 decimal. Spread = 7.6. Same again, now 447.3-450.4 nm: 6.0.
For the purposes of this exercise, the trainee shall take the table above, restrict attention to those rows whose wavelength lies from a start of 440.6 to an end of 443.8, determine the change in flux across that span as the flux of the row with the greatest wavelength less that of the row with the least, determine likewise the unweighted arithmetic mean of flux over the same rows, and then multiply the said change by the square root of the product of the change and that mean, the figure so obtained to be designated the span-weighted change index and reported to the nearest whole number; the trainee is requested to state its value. 28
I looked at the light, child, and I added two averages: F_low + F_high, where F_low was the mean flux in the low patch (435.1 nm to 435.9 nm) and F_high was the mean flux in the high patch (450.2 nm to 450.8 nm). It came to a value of 38.7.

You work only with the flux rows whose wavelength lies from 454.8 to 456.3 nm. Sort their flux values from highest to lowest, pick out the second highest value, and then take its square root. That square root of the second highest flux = 4.71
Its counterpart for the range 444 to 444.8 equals 4.49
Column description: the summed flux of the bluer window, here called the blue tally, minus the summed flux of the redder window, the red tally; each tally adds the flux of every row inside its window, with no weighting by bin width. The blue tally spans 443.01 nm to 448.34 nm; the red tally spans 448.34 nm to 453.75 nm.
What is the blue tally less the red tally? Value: -43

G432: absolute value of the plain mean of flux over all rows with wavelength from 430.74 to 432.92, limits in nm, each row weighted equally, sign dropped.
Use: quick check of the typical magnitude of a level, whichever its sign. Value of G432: 15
